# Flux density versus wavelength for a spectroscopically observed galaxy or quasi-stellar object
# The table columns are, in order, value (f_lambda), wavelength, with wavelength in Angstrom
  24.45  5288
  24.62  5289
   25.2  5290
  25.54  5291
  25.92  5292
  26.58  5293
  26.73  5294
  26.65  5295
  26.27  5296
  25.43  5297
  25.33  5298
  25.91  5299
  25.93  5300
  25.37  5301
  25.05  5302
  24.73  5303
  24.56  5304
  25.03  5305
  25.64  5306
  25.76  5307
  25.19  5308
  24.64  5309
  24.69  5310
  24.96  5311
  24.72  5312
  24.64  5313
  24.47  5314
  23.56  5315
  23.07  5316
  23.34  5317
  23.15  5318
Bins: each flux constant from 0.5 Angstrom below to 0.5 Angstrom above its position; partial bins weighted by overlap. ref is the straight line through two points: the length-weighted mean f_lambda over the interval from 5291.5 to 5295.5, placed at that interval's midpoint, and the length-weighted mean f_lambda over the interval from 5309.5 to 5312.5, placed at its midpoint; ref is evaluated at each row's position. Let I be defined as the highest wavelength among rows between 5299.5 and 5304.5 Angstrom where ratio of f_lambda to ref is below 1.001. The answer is 5304 Angstrom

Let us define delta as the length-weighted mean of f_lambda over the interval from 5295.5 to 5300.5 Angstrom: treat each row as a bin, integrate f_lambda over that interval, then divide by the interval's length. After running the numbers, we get 25.8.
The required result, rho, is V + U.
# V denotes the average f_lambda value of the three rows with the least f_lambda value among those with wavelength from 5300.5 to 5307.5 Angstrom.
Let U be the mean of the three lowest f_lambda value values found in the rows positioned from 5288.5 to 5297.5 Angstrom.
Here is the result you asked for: 49.9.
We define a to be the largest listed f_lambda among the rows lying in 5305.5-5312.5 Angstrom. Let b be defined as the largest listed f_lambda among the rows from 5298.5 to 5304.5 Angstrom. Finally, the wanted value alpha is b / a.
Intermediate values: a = 25.76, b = 25.93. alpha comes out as 1.01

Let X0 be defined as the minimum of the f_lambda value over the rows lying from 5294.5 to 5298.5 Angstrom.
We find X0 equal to 25.33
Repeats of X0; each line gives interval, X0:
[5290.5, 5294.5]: 25.54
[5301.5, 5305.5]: 24.56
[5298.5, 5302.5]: 25.05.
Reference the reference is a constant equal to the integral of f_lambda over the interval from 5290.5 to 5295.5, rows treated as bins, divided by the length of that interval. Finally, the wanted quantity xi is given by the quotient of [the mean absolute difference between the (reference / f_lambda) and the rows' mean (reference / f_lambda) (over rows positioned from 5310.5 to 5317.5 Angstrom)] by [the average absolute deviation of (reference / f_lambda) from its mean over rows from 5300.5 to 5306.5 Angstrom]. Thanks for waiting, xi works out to 2.5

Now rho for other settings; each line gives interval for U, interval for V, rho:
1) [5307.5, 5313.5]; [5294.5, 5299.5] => 50.2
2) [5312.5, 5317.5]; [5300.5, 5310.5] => 48.0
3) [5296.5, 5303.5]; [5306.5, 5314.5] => 49.6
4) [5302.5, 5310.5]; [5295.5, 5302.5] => 49.9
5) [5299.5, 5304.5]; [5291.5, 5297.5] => 50.7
